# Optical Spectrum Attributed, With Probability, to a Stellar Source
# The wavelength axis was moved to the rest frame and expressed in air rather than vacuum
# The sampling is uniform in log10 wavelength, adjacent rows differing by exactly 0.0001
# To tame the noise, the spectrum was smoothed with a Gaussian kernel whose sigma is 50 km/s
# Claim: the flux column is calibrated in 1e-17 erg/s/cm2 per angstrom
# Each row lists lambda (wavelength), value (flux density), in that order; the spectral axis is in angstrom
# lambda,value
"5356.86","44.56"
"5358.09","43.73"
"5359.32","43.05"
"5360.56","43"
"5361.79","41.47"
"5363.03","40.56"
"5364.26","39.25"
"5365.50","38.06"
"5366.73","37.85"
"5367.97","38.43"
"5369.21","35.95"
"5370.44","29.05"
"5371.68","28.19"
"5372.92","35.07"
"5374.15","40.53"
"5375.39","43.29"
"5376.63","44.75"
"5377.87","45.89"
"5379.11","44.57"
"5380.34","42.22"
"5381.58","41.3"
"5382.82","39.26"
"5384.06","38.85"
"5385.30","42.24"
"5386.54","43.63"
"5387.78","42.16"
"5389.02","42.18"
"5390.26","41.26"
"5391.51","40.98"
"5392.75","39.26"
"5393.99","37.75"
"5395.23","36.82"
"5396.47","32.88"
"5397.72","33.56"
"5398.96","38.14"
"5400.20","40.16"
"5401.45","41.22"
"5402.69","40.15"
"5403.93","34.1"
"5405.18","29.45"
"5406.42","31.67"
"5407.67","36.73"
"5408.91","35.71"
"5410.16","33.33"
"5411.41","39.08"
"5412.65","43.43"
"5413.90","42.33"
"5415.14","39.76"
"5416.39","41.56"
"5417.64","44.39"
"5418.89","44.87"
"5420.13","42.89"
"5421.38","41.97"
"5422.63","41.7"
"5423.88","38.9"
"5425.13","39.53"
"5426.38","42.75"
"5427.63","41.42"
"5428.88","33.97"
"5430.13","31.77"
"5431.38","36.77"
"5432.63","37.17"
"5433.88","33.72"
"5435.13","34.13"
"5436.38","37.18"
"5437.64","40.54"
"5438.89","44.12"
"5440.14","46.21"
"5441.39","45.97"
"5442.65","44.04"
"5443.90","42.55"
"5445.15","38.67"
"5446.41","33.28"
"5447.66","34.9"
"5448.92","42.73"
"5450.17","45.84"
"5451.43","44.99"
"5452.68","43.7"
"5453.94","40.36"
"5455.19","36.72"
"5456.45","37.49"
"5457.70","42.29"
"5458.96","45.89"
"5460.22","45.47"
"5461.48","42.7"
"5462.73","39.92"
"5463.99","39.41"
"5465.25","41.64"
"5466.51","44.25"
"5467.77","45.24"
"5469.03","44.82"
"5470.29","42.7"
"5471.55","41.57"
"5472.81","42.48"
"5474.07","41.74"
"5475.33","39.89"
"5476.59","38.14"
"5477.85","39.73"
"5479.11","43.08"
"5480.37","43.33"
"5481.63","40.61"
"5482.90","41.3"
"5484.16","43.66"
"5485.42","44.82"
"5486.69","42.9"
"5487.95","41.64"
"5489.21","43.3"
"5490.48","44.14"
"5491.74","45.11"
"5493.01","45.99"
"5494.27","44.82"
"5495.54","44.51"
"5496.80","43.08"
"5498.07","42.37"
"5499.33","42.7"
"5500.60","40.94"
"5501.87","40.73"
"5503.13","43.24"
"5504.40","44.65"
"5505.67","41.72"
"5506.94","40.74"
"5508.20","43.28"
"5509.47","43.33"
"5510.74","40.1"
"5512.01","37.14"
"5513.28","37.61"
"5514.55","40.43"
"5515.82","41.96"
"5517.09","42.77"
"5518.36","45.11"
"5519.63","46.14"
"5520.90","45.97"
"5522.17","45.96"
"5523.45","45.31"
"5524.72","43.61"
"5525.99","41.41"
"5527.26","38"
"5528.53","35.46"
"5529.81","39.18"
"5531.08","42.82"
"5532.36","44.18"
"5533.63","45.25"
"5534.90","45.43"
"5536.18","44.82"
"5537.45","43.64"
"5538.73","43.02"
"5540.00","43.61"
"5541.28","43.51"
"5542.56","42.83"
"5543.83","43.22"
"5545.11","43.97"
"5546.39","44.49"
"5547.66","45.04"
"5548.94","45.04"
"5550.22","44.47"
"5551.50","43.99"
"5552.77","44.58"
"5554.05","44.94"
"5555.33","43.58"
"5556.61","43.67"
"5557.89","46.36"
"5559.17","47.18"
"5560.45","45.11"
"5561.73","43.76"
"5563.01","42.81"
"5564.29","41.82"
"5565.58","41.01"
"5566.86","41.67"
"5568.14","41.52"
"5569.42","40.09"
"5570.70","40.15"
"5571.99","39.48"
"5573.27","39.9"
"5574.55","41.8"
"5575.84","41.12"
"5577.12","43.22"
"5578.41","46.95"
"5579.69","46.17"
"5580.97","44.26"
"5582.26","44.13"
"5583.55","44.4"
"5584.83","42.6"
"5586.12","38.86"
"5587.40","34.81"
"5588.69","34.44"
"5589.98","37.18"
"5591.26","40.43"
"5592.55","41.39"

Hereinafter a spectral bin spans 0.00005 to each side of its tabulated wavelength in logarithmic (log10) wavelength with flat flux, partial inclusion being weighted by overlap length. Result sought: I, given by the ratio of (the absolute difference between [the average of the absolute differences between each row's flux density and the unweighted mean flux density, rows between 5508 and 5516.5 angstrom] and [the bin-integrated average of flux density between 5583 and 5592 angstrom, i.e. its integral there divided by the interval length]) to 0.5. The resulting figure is 74.0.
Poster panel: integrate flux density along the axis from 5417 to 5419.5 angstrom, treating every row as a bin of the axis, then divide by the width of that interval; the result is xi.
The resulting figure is 44.5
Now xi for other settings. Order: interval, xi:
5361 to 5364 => 41.0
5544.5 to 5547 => 44.2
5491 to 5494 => 45.5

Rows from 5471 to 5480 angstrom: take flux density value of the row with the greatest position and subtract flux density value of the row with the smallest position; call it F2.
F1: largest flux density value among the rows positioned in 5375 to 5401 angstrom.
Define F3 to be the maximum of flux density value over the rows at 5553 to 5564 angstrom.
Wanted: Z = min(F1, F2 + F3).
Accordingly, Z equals 45.9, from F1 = 45.89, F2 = 2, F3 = 47.18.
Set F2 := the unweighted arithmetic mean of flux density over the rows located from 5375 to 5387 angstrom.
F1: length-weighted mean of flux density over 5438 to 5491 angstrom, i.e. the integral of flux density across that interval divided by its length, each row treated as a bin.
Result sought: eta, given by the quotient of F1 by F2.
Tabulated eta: 0.99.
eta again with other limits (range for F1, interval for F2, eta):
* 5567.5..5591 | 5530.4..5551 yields 0.93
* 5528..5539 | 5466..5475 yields 0.99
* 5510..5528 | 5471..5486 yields 1.01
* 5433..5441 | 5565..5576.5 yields 0.97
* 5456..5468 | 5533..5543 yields 0.96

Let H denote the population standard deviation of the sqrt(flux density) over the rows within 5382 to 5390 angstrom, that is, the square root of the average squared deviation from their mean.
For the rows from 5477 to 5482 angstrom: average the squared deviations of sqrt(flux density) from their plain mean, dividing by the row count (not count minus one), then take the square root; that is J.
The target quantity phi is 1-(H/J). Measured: -0.1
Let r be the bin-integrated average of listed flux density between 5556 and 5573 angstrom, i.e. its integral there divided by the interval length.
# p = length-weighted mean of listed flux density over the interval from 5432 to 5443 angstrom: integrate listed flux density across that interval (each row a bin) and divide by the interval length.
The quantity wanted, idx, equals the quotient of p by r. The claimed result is 0.94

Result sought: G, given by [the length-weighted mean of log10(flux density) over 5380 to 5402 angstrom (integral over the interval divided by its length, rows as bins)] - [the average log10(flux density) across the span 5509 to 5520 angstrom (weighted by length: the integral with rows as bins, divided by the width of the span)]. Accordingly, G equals -0.02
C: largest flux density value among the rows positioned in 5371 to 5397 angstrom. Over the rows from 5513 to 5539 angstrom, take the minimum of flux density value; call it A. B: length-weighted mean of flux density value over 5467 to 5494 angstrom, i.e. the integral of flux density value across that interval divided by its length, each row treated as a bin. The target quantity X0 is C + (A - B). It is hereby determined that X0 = 38.6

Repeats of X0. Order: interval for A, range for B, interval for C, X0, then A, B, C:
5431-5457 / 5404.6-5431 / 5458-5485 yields 40.3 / 33.28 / 38.9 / 45.89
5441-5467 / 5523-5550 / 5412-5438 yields 35.1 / 33.28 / 43.1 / 44.87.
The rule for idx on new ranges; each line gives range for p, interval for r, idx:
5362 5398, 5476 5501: 0.92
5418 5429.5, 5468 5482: 0.98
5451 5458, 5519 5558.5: 0.93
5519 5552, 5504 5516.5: 1.06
